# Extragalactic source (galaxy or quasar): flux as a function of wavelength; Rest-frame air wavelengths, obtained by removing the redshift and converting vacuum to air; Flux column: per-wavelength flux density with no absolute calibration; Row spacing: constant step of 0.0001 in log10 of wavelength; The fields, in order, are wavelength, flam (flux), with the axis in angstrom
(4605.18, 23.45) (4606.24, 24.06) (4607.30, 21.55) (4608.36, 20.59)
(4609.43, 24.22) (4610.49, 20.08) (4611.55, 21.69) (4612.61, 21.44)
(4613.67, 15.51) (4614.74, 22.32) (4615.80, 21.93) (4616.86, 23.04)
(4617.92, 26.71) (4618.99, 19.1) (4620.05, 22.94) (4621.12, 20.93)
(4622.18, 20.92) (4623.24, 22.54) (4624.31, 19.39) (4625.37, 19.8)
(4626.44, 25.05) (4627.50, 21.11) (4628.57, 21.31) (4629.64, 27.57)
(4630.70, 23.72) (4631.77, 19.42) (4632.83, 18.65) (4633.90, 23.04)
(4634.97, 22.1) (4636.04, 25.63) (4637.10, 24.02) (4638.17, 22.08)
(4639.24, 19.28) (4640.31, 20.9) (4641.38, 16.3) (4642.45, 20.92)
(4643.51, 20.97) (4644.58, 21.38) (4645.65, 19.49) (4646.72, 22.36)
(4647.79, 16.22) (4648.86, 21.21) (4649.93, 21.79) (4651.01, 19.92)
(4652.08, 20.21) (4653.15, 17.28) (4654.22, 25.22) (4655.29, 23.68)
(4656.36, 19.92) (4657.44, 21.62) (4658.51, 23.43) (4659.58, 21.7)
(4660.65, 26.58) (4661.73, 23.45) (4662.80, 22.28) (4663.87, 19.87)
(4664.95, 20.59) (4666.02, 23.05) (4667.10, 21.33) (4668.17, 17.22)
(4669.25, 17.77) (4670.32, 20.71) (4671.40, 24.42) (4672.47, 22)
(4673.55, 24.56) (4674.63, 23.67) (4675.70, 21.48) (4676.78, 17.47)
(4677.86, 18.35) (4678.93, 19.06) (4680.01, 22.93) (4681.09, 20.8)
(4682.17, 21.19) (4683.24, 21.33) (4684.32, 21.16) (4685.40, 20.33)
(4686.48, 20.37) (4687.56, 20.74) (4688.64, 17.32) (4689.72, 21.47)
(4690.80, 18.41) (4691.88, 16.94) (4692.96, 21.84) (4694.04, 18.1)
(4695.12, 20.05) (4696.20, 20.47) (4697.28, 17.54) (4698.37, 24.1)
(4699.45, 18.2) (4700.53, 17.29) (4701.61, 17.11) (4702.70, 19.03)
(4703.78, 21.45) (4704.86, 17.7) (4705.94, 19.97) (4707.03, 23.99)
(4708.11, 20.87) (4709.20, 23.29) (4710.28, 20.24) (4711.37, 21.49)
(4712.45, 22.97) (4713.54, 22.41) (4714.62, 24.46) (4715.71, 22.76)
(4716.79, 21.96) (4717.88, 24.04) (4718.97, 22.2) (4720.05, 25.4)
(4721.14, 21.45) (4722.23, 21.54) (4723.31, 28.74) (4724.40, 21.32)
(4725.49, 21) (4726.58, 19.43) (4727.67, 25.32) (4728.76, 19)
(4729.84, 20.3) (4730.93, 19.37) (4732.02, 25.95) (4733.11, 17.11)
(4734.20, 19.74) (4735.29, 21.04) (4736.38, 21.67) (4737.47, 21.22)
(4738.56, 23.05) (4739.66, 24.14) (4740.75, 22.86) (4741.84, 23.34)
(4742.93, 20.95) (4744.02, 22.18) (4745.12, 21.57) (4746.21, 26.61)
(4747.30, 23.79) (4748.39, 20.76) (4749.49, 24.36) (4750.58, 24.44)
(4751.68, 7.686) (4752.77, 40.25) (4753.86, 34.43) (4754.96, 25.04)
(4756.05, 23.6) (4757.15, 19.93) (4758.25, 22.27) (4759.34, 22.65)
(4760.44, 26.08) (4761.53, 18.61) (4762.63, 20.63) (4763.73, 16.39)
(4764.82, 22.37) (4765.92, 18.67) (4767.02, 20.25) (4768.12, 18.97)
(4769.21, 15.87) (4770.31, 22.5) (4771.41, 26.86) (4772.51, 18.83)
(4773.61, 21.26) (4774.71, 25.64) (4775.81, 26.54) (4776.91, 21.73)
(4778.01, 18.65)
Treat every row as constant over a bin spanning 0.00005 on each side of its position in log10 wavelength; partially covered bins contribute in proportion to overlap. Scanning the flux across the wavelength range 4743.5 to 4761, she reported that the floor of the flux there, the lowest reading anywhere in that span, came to 7.686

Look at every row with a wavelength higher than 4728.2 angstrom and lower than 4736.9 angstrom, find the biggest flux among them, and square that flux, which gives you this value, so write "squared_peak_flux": 673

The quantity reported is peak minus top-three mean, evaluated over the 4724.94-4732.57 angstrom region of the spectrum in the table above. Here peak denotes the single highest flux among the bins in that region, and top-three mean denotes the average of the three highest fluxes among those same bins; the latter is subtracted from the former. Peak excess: 1.9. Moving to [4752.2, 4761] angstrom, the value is 6.7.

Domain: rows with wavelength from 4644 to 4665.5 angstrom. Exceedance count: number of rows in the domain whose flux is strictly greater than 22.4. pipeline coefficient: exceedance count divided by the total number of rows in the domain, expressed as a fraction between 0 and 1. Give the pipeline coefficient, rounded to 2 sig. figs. 0.25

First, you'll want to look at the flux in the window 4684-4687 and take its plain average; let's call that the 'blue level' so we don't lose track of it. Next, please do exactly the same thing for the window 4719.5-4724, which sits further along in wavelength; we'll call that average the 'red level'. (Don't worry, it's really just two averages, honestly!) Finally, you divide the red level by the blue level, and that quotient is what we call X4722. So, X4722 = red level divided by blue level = 1.18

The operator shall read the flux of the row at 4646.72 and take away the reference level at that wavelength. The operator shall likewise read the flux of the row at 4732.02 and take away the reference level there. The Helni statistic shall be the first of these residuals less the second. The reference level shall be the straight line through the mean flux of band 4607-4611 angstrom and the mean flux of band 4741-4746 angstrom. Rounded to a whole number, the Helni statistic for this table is -3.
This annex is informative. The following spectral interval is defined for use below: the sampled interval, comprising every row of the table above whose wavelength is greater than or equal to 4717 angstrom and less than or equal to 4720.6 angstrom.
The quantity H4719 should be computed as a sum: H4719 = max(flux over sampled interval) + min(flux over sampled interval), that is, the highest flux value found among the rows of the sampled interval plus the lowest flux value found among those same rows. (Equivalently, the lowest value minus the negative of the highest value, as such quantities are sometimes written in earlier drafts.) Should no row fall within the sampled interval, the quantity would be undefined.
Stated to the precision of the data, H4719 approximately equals 48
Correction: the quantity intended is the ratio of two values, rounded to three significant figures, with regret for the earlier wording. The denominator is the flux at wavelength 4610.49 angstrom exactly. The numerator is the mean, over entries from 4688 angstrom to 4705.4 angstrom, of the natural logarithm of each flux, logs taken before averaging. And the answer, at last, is 0.147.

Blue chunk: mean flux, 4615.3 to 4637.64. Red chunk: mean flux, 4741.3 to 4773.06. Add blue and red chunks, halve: 22.4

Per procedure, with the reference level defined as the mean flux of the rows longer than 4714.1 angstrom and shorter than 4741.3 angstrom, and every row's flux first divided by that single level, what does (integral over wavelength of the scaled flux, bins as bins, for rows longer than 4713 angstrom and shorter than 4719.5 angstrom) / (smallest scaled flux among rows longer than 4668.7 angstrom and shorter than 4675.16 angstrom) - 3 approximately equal 5.4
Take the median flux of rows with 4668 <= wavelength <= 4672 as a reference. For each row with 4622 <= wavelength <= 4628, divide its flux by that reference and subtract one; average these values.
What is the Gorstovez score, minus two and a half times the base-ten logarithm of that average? 2.3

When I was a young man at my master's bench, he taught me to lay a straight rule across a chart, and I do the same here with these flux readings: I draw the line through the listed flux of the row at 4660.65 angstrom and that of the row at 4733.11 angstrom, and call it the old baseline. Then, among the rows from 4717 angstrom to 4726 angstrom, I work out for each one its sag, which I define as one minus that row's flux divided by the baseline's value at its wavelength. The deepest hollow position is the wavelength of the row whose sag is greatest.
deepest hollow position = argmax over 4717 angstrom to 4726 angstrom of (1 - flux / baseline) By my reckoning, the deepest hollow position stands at 4721.14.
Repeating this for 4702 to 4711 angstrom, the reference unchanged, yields 4704.86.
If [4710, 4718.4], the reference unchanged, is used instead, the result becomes 4710.28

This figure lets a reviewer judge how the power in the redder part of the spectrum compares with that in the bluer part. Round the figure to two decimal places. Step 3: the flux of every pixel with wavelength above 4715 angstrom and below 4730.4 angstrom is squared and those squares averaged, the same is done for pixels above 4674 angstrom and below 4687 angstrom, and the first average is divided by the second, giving 1.19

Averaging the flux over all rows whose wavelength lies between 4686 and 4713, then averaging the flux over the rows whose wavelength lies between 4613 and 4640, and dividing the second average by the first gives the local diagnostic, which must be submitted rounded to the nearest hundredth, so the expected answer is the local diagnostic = 1.09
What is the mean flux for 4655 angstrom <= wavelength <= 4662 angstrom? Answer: 22.9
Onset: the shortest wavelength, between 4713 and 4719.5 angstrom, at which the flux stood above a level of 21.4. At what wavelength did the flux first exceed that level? 4713.54 angstrom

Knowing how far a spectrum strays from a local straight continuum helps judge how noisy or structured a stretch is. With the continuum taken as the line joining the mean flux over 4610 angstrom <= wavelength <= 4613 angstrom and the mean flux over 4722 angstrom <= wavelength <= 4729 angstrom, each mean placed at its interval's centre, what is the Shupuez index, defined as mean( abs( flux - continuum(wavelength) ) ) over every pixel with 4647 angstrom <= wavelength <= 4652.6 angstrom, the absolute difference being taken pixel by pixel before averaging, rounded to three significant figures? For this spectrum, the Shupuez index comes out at 1.74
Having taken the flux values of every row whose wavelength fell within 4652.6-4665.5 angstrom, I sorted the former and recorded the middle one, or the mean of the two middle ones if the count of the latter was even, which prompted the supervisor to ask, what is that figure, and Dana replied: 22.0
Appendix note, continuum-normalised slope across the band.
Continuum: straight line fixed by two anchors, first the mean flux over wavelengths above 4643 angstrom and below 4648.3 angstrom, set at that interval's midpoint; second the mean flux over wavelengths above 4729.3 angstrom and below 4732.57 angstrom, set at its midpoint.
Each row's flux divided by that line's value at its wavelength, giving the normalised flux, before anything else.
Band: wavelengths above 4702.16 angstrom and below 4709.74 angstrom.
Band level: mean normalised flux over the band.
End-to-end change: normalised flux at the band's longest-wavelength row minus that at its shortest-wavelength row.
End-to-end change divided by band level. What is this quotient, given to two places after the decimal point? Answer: 0.20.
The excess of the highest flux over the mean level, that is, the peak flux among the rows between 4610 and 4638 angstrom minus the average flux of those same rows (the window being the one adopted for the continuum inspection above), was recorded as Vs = 5.6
